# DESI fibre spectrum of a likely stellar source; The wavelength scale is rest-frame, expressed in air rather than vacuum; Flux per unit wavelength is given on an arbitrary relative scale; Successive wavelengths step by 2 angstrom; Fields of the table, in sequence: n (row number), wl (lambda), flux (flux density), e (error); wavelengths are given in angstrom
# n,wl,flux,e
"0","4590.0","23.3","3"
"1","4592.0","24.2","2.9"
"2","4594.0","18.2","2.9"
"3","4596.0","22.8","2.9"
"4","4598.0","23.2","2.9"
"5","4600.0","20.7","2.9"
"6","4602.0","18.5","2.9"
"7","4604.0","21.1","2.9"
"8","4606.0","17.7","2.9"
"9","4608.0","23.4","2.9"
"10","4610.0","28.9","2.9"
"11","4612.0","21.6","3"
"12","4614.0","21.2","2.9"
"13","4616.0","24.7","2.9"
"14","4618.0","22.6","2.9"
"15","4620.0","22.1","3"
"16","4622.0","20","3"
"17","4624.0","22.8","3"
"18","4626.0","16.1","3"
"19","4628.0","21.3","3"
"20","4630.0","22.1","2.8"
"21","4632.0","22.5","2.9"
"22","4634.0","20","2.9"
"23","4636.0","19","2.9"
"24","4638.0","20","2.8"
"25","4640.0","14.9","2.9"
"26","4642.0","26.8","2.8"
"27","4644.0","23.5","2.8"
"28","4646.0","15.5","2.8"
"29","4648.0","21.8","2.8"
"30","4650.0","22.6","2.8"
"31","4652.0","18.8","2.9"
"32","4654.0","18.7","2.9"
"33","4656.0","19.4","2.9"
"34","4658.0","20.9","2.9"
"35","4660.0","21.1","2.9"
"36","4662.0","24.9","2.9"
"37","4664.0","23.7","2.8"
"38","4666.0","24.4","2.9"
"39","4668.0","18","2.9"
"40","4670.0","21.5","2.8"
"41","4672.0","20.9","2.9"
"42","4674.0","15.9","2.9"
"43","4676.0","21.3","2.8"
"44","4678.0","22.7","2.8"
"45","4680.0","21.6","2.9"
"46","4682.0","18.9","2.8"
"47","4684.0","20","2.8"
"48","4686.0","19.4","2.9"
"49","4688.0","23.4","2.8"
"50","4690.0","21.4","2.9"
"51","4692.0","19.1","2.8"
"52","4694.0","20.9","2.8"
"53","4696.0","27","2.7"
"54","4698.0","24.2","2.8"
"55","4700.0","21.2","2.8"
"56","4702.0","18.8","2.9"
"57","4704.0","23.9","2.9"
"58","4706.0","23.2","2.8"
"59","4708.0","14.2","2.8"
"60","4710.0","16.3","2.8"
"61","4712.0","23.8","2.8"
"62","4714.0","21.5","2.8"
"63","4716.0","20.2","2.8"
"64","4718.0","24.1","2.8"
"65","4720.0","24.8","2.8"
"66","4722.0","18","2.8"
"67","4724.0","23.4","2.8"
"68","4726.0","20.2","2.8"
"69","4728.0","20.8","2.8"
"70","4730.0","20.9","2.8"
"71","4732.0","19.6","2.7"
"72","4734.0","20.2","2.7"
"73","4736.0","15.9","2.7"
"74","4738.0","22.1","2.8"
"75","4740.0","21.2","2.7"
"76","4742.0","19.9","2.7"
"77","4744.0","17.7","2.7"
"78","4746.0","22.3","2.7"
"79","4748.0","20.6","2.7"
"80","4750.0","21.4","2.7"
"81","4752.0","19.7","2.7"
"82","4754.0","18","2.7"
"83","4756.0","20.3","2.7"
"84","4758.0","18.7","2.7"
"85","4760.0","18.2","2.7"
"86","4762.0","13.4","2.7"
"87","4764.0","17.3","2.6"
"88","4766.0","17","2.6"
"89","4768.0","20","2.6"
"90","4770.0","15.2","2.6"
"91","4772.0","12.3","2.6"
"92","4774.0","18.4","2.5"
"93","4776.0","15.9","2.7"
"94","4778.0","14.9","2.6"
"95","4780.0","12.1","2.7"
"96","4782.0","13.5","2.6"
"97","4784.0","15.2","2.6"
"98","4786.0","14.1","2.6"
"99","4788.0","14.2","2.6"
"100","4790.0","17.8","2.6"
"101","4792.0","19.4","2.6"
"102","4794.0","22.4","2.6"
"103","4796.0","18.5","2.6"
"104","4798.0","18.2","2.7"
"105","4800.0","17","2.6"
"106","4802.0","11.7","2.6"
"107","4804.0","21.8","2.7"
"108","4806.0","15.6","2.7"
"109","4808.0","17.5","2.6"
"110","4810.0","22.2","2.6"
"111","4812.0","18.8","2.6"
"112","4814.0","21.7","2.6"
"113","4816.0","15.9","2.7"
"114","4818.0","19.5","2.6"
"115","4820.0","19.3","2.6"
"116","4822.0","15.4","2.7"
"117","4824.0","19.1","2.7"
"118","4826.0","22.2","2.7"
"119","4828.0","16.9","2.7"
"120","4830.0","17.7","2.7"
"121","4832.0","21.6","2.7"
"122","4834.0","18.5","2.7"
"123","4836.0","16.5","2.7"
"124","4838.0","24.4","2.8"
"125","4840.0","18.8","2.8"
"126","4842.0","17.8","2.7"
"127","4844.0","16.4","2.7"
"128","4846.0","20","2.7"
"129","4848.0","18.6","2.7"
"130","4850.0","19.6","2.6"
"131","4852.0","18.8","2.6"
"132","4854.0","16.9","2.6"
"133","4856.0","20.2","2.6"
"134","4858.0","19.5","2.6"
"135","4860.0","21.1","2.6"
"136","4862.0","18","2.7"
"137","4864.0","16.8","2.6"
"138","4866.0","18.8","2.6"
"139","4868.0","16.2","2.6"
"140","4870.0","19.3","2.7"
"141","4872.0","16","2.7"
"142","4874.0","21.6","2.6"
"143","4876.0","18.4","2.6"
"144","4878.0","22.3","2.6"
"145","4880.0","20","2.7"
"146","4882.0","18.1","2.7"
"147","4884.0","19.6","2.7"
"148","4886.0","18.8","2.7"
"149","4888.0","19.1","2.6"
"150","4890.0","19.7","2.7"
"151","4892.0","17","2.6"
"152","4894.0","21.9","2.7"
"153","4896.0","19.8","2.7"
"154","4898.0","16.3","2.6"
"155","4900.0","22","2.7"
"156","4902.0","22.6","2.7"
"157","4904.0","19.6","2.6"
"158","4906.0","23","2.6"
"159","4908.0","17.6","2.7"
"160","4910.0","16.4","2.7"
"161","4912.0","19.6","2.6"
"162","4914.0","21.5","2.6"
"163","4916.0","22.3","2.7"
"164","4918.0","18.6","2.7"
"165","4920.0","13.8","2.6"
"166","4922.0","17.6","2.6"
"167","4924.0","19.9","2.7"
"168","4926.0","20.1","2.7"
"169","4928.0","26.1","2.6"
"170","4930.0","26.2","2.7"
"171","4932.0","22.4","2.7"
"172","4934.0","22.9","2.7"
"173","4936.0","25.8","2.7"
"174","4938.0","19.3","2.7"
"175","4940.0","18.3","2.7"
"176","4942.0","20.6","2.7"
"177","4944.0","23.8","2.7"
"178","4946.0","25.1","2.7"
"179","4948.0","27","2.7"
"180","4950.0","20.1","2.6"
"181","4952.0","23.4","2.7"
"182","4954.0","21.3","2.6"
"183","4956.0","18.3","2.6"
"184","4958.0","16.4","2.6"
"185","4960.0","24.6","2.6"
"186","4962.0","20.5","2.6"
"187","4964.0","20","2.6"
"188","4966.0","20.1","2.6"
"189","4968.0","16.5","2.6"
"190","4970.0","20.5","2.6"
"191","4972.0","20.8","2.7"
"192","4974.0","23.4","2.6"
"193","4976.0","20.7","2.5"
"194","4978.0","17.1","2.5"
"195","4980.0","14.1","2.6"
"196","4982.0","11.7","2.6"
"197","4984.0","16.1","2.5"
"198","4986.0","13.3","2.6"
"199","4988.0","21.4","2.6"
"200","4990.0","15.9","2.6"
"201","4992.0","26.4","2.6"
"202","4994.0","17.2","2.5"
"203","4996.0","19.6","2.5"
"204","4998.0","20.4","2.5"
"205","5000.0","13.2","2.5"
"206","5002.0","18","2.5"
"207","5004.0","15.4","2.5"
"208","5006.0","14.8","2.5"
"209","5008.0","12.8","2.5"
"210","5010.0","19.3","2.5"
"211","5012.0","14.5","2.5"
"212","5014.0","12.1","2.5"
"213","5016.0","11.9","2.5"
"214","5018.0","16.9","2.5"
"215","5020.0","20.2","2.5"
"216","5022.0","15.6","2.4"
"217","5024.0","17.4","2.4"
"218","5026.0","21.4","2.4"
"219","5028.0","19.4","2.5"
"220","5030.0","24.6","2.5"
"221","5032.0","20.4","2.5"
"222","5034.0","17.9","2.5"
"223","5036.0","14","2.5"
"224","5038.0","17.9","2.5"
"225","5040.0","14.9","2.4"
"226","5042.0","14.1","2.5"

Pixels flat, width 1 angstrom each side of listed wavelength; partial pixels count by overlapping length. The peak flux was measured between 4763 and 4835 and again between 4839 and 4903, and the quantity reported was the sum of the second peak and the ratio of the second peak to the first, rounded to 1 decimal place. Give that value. 23.6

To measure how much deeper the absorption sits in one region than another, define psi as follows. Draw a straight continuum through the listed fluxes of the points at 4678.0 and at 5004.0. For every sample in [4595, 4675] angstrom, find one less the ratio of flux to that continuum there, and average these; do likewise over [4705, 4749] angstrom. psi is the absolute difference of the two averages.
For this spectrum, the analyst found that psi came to 0.06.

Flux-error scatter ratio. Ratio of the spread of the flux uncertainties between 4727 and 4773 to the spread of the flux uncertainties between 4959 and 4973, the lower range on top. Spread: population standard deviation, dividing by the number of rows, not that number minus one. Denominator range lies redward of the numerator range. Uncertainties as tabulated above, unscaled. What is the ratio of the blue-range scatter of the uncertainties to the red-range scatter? 1.7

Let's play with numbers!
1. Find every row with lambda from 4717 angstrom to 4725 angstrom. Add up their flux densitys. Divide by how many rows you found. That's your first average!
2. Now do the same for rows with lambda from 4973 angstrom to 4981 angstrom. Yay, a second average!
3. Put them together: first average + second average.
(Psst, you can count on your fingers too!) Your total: 41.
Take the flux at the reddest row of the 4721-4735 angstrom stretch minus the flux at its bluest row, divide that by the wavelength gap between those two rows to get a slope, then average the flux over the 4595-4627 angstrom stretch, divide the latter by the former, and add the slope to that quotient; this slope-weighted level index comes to 119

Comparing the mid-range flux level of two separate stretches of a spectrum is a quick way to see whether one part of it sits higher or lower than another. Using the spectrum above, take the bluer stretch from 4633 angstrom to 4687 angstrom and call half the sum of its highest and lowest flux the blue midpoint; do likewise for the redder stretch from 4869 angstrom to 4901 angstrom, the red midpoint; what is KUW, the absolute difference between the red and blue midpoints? 1.7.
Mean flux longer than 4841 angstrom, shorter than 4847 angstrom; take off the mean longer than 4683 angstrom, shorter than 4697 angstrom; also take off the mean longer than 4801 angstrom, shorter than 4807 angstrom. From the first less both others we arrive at -19.9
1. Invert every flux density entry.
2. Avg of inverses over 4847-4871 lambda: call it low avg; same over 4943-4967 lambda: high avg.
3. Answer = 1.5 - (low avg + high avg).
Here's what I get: 1.399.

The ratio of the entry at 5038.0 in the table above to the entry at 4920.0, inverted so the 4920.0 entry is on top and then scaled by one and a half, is 1.2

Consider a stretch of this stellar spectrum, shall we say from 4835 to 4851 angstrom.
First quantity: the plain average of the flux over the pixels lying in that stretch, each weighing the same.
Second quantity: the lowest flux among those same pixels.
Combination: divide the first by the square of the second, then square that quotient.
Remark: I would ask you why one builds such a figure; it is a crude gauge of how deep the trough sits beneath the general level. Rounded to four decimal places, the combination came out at 0.0050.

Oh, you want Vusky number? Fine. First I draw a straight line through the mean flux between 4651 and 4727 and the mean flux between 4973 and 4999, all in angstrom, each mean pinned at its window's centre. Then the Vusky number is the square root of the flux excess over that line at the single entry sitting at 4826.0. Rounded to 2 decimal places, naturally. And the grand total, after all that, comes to 1.55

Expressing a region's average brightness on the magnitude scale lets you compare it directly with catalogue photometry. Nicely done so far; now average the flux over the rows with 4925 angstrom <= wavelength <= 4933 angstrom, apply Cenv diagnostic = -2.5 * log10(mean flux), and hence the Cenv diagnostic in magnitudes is -3.44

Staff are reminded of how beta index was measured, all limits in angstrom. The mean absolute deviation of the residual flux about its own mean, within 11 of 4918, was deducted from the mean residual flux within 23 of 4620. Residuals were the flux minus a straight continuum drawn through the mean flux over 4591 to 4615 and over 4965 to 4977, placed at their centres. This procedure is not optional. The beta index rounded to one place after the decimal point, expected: -2.7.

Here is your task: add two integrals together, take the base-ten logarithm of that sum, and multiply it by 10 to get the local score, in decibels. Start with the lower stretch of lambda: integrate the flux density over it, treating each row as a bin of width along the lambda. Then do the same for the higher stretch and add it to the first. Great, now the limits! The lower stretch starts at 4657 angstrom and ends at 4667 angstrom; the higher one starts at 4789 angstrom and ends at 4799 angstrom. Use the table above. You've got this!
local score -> 26.3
